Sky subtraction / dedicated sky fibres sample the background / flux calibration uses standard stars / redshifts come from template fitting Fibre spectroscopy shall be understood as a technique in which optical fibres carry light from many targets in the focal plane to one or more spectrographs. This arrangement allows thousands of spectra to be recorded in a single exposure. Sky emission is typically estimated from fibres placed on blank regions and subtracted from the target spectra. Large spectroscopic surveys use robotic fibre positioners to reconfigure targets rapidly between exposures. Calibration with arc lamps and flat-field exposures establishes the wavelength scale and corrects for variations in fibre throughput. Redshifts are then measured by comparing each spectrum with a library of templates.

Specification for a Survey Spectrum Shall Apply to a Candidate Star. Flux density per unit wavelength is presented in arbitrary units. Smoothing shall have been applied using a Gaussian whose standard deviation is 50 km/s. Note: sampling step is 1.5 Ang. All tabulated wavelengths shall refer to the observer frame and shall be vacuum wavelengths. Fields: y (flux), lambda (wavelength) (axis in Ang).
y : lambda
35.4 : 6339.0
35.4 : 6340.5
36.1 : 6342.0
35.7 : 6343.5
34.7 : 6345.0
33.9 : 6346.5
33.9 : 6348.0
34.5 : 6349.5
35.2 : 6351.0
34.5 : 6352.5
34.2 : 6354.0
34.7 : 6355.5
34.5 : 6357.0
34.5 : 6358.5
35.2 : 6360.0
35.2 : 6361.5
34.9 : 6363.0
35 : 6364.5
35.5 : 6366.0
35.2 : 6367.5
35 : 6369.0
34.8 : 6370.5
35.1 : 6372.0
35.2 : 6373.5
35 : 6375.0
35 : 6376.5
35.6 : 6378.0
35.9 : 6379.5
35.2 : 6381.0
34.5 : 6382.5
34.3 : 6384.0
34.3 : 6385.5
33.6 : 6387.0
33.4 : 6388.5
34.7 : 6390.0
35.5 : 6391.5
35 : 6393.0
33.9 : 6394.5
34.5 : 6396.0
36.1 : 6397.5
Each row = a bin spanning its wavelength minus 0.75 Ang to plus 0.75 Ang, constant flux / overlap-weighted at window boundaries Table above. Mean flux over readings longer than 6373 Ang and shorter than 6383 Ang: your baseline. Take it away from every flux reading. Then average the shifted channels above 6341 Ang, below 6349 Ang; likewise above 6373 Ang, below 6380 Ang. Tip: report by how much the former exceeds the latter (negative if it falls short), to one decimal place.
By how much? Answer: -0.5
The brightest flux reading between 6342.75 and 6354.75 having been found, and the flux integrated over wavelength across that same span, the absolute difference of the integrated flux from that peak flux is 379.2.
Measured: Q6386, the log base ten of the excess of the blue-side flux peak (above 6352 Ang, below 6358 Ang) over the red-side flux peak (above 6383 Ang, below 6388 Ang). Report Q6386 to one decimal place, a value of -0.4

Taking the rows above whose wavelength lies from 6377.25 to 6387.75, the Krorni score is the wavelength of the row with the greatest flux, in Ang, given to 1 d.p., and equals 6379.5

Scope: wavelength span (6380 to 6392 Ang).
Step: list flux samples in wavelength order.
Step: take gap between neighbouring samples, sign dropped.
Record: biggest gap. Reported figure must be 1.30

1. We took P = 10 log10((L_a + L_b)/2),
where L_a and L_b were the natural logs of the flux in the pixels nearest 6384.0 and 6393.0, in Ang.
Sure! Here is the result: 5.50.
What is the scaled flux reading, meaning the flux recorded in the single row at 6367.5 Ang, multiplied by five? 176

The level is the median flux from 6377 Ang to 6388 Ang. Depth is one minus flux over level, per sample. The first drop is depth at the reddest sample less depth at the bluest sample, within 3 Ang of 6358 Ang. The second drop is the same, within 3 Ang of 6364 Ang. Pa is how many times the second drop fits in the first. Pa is 1.7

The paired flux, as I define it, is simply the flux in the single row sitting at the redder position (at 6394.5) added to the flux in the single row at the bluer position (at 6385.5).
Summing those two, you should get 68.2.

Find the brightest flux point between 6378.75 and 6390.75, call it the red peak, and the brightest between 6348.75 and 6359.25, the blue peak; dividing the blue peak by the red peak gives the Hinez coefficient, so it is 0.98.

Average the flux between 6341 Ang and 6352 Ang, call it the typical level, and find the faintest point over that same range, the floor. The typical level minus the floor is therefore 0.96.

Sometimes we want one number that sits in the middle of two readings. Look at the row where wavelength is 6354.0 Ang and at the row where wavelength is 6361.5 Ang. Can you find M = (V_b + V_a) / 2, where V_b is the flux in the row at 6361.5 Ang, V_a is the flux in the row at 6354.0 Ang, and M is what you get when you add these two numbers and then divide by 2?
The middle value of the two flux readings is 34.7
